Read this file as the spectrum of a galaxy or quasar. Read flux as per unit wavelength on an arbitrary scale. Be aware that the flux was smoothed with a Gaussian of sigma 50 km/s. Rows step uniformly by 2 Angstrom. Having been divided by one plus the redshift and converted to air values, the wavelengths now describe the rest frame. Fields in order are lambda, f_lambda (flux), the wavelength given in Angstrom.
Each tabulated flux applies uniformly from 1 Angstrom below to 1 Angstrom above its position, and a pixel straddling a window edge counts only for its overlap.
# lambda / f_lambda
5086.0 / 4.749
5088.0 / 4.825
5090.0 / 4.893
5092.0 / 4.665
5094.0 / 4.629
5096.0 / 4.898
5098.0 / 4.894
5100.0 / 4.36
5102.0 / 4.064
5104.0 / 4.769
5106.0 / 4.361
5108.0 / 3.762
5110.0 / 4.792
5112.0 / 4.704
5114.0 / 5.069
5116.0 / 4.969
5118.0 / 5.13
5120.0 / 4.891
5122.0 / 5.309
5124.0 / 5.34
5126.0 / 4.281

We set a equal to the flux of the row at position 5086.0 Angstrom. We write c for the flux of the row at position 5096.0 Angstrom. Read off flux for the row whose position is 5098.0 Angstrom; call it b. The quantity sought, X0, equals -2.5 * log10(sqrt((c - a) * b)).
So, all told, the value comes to 0.2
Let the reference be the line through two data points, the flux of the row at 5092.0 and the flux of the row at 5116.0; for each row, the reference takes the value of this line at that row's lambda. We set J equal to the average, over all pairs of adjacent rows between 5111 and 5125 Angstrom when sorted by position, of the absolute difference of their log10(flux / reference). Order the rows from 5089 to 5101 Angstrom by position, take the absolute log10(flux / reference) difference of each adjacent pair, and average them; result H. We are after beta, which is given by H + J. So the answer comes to 0.039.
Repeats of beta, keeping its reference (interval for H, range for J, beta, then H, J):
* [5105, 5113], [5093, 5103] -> 0.087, 0.06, 0.028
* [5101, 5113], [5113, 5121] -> 0.073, 0.06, 0.015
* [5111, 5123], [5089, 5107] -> 0.053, 0.02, 0.031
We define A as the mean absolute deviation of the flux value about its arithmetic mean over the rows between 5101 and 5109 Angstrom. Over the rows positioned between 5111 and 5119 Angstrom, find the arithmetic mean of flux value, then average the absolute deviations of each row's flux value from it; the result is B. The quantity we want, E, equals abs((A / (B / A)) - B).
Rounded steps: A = 0.33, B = 0.13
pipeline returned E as 0.67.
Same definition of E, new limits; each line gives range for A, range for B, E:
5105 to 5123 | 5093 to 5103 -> 0.10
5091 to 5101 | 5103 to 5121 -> 0.20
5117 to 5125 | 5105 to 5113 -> 0.27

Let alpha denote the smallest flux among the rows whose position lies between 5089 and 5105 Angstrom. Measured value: 4.064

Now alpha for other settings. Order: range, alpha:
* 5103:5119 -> 3.762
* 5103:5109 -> 3.762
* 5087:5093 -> 4.665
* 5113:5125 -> 4.891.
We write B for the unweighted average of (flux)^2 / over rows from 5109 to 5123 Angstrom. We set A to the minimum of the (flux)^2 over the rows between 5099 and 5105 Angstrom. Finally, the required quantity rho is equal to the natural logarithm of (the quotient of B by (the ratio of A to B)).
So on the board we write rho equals 3.62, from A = 17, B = 24.8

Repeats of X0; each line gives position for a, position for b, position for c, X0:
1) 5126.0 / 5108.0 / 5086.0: -0.3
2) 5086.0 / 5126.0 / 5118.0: -0.3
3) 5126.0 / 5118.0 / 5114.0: -0.8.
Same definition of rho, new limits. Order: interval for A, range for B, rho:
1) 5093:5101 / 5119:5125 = 3.64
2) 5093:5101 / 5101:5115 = 3.09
